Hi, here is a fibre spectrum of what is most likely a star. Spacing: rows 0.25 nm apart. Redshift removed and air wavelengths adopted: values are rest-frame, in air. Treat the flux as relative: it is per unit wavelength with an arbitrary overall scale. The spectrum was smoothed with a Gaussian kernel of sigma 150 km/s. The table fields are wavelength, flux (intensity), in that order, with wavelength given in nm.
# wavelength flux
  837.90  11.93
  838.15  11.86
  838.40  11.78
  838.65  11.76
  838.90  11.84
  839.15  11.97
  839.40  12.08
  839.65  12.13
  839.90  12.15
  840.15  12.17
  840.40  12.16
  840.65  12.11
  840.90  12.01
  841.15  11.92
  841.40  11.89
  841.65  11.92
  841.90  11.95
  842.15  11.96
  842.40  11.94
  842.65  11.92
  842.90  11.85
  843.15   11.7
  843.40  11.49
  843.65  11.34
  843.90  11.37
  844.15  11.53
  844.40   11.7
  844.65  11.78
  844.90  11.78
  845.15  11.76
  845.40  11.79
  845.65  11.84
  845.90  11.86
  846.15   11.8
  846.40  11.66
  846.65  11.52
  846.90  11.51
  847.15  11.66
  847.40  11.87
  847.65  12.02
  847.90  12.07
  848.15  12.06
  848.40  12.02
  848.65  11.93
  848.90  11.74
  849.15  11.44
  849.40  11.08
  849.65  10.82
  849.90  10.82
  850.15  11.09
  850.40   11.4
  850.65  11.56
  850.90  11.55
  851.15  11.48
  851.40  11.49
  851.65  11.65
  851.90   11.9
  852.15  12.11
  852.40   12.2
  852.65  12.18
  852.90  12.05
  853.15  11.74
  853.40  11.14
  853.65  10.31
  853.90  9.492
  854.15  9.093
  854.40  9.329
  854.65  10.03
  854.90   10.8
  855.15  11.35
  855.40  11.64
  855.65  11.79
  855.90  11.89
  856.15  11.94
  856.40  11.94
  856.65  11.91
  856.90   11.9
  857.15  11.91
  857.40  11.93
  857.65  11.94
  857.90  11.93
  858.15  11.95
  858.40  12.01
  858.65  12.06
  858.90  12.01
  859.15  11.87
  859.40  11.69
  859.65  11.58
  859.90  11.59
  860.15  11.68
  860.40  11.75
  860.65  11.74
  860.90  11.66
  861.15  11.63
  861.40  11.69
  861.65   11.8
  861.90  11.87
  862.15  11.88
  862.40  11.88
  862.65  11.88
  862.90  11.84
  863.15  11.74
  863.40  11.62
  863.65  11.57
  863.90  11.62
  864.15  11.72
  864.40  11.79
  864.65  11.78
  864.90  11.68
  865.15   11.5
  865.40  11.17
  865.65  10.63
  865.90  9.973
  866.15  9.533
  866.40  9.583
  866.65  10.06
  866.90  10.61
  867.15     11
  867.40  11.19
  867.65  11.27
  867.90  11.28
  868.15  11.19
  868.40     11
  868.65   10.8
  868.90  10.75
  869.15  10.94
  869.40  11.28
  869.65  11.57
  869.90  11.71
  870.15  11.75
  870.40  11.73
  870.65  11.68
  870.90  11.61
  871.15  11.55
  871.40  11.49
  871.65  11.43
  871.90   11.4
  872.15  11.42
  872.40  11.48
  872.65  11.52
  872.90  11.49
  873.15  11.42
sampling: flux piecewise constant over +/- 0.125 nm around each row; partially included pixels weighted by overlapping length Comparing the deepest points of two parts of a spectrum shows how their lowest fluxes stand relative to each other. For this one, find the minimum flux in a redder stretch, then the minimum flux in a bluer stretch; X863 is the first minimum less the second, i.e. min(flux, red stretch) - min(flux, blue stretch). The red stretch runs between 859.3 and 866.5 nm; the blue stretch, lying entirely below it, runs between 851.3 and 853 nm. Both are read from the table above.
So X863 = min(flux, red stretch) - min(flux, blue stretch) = -2.0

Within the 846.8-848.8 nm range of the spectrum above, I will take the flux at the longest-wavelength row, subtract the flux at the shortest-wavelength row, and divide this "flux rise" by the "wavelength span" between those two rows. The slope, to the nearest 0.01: 0.24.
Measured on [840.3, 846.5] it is -0.08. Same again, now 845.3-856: 0.01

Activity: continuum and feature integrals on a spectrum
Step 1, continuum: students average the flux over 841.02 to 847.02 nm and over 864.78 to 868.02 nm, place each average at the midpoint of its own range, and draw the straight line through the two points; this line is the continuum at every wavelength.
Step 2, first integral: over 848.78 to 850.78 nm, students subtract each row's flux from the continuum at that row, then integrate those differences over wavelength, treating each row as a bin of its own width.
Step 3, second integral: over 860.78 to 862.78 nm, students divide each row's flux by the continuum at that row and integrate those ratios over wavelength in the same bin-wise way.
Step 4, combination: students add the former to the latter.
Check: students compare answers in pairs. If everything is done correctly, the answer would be 2.6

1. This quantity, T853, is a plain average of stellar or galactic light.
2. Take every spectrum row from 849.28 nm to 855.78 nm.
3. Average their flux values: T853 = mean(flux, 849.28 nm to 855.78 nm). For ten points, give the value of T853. 11.2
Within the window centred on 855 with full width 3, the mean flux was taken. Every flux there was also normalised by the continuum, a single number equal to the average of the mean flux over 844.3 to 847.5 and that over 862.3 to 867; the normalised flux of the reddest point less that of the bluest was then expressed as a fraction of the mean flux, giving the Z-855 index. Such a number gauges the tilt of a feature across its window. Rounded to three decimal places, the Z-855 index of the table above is 0.013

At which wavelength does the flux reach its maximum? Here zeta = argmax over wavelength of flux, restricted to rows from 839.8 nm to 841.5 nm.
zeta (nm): 840.15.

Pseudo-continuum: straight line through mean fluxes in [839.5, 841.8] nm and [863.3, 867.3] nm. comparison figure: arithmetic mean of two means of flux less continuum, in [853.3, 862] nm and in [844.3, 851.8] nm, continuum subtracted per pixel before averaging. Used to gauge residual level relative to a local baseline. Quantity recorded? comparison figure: 0.01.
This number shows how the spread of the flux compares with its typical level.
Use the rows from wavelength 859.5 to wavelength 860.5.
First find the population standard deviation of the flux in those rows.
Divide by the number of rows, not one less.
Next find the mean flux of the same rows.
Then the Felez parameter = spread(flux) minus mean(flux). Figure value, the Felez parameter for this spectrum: -11.58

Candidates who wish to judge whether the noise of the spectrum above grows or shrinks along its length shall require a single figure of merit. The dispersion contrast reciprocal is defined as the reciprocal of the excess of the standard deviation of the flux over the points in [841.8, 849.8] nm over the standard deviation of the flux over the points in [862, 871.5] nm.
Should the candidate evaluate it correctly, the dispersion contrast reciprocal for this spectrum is -3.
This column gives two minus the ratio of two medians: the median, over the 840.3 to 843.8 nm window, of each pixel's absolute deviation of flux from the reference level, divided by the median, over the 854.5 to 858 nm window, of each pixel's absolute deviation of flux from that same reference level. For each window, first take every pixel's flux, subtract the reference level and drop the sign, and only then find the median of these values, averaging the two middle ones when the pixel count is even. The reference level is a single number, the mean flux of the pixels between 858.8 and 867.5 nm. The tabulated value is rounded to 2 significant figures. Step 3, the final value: 1.0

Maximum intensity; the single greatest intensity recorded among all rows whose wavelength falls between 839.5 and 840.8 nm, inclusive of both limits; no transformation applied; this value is 12.17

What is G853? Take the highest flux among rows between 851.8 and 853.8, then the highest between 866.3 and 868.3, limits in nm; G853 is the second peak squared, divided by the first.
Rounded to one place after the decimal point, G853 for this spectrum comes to 10.4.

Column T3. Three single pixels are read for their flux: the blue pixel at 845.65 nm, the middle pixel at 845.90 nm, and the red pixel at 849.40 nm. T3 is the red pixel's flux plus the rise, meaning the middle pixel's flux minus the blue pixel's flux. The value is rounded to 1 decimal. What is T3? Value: 11.1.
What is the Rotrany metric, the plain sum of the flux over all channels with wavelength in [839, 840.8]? 84.8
